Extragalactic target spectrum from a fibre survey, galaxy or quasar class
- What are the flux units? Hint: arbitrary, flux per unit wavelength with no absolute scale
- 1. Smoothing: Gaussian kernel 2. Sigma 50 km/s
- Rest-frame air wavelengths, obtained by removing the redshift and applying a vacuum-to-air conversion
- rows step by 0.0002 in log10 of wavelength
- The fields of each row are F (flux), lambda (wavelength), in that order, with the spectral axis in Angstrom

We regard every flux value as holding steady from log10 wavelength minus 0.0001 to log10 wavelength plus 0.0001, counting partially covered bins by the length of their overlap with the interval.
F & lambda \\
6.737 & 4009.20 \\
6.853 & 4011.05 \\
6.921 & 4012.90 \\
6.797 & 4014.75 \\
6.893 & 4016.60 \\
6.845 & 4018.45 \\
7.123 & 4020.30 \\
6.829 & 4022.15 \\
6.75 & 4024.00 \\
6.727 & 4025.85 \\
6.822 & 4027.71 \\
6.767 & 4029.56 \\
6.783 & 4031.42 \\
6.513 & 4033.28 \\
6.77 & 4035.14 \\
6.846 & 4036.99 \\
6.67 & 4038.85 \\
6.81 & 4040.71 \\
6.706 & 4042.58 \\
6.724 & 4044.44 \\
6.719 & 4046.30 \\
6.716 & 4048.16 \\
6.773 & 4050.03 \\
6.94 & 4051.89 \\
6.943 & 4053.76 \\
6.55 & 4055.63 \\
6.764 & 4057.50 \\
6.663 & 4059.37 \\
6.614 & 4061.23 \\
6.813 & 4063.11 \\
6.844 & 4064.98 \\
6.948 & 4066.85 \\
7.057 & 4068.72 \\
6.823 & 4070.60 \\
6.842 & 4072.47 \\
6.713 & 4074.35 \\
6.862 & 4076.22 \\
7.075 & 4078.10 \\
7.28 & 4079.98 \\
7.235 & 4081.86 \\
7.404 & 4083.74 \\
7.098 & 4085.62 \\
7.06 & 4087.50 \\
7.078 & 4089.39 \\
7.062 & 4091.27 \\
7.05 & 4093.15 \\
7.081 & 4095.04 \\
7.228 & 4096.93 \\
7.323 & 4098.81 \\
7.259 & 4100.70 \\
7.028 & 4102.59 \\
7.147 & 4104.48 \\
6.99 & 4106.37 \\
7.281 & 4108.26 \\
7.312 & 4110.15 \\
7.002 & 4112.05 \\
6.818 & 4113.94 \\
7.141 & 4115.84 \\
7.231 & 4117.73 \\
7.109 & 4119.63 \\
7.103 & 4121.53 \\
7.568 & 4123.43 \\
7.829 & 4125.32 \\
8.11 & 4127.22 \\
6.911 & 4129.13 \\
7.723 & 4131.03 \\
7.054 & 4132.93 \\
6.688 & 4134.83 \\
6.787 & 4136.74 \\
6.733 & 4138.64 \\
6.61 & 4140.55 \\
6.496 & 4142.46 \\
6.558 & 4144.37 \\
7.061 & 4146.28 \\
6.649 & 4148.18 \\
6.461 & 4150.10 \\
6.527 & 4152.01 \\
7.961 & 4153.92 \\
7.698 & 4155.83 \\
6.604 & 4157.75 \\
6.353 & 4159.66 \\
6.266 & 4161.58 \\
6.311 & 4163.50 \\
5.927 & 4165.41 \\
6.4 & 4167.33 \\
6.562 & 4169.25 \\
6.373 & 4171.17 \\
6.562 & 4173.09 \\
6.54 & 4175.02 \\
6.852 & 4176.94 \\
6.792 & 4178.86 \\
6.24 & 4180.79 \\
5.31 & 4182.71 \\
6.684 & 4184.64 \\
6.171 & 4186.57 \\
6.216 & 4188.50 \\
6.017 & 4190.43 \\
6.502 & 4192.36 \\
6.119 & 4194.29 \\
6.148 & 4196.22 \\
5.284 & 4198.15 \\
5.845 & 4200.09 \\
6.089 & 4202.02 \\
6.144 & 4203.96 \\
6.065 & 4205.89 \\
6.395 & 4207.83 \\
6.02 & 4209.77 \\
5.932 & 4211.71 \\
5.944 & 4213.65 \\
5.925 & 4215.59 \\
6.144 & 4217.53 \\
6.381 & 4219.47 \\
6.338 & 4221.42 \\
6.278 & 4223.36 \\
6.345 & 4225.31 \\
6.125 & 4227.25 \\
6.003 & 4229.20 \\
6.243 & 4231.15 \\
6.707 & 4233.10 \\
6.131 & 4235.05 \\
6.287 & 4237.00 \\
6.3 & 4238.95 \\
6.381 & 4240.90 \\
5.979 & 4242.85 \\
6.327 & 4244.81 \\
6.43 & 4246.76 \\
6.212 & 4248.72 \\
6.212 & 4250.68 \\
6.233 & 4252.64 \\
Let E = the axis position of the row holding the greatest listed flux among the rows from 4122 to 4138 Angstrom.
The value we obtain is 4127.22 Angstrom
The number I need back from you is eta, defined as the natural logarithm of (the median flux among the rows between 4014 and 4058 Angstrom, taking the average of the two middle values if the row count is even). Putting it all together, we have 1.91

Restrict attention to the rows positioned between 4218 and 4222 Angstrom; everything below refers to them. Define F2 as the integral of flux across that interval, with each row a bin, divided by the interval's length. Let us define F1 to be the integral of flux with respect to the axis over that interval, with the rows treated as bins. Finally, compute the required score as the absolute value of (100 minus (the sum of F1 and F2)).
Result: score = 68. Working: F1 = 25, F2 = 6.3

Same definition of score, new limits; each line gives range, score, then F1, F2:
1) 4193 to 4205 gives 23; 71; 6.0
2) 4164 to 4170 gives 56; 38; 6.3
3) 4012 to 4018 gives 52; 41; 6.9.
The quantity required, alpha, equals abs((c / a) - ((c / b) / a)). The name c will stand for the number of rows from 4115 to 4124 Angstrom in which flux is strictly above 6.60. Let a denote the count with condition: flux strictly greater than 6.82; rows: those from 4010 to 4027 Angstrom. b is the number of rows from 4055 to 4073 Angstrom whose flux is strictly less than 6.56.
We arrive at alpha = 0.0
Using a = 6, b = 1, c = 5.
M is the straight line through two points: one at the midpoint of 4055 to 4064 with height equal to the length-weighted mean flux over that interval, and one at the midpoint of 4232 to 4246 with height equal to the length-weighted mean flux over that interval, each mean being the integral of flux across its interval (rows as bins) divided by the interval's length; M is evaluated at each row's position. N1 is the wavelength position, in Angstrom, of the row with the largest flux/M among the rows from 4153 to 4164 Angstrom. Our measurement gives 4153.92 Angstrom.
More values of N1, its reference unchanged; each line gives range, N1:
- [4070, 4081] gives 4079.98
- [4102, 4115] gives 4110.15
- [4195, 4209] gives 4207.83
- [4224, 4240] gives 4233.10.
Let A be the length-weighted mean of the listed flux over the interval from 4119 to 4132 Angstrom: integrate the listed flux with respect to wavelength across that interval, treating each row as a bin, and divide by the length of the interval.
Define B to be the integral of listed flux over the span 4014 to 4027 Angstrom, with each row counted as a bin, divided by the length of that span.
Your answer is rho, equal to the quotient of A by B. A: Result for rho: 1.09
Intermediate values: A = 7.49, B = 6.9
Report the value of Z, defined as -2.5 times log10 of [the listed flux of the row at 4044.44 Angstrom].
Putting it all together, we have -2.07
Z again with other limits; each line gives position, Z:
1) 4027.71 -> -2.08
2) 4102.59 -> -2.12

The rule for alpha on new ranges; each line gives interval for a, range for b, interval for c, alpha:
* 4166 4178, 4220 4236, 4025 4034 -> 3.4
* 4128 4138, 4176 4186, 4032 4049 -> 1.3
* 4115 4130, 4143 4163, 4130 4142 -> 0.6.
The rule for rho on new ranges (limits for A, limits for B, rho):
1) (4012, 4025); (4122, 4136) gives 0.93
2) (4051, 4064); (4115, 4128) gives 0.91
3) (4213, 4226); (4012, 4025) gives 0.90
